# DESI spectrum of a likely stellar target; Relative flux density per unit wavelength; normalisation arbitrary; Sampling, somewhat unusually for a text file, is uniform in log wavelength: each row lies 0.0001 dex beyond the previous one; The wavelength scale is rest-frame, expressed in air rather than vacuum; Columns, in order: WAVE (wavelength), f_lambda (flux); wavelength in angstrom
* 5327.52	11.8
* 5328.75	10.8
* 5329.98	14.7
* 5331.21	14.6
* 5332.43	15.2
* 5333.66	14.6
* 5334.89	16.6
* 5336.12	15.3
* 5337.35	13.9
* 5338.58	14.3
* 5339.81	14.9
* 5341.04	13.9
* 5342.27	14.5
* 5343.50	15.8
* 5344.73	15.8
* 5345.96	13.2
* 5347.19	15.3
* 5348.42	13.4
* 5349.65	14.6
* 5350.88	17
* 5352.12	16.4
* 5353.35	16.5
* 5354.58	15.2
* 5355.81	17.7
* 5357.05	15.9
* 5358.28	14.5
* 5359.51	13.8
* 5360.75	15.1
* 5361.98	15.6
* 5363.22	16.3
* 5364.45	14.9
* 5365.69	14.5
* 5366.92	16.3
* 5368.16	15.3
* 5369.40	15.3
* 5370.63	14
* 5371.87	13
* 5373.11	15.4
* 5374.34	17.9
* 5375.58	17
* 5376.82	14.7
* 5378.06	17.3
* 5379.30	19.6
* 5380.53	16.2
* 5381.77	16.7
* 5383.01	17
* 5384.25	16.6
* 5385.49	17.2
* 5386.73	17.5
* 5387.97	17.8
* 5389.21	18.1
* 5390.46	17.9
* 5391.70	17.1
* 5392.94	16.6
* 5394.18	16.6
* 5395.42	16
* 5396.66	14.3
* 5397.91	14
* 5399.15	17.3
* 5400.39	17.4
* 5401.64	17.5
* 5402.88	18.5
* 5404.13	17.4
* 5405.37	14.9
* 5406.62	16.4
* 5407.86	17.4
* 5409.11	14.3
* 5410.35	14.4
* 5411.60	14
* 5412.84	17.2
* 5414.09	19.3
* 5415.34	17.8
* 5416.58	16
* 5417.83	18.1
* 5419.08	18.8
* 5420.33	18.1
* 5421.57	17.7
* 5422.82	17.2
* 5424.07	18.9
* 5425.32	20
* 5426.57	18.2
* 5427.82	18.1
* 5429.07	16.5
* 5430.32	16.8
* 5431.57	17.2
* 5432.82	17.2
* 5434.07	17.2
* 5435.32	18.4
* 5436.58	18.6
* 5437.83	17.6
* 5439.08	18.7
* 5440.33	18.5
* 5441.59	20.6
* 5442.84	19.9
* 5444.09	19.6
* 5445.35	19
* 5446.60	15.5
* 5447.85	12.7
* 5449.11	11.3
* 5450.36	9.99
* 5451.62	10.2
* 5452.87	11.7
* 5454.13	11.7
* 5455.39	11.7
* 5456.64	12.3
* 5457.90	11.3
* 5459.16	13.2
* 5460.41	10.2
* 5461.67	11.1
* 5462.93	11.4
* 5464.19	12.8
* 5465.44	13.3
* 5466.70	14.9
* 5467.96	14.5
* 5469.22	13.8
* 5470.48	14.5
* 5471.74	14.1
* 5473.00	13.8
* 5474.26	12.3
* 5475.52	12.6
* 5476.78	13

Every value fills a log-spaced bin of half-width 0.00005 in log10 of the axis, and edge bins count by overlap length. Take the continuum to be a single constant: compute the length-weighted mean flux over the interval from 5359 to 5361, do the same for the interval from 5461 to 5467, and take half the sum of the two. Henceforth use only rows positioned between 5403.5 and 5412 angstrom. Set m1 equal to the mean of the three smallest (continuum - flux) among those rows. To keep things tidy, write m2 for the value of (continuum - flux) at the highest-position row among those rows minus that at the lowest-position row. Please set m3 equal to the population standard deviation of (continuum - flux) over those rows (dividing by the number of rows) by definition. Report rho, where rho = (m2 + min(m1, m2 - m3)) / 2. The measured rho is -0.1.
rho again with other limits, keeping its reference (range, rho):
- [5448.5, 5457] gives -1.4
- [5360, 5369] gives -1.4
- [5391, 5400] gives -1.9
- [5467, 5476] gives 0.5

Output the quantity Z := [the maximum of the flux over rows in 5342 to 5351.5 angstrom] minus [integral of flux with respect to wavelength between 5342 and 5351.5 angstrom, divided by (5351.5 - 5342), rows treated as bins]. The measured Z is 2.0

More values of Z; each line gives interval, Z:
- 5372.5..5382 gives 2.7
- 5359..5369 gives 1.1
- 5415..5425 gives 1.0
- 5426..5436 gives 1.0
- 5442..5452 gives 4.9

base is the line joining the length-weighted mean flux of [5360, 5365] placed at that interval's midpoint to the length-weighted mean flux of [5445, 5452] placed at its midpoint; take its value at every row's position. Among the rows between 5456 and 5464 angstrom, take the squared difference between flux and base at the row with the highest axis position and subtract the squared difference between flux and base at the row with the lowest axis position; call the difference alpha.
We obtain 1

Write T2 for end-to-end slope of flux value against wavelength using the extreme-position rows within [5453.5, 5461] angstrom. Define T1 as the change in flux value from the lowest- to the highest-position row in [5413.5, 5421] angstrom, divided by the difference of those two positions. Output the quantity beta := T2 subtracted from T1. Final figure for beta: 0.05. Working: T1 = -0.2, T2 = -0.24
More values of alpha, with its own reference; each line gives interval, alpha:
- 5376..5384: 5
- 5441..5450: -52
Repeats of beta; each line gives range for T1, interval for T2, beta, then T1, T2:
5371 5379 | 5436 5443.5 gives 0.49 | 0.7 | 0.21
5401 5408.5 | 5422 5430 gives 0.10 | 0.0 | -0.11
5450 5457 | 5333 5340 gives 0.32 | 0.4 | 0.05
